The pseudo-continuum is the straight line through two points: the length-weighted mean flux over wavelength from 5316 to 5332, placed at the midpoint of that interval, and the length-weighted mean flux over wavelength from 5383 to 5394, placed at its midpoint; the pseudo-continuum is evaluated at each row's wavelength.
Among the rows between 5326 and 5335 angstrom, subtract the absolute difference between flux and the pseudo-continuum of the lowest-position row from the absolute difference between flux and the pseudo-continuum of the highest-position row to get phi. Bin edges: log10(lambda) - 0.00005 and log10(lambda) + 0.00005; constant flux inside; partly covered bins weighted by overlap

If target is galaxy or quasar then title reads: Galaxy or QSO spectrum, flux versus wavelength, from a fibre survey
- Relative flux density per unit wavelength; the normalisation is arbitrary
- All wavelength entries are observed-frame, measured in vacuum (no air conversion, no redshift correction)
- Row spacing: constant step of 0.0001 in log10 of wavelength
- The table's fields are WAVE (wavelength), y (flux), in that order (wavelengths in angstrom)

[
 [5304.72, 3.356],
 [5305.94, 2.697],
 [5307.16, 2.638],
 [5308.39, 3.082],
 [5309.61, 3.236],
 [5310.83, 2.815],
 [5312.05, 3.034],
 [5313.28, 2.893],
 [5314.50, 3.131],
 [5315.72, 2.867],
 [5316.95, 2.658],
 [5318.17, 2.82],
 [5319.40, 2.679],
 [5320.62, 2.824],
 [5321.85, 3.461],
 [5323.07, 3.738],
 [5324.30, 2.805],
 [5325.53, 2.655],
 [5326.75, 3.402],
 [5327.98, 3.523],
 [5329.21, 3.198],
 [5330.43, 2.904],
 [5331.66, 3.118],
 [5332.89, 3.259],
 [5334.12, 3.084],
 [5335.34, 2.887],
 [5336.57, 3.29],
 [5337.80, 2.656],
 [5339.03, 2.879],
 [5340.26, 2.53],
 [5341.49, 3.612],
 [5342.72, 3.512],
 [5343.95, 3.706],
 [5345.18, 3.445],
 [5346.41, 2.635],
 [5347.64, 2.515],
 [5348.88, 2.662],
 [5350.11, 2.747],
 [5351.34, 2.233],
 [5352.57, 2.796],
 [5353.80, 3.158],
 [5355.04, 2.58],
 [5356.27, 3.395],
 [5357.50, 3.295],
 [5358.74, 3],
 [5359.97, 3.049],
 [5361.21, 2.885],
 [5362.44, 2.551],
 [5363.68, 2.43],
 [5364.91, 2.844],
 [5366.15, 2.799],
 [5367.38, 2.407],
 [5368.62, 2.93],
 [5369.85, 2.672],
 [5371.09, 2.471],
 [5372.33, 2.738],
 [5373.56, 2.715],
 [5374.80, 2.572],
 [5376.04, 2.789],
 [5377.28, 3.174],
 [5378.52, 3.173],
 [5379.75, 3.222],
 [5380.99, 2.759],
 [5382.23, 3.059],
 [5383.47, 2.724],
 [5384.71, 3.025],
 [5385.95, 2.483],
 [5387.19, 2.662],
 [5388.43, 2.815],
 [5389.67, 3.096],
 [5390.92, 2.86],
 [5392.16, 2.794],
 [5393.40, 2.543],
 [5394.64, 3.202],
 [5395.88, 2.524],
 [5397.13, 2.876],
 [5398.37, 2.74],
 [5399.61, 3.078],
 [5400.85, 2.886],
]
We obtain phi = -0.29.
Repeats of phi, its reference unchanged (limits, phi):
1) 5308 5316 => 0.18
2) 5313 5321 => 0.04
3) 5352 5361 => 0.01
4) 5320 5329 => 0.24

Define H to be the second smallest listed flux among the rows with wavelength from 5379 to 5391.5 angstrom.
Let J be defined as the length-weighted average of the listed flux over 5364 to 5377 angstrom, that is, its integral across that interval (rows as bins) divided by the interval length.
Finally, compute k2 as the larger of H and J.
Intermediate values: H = 2.662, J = 2.70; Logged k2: 2.70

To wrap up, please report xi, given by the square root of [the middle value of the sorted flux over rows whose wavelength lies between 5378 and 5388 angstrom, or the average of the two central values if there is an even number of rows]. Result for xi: 1.701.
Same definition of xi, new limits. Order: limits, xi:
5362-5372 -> 1.616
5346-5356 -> 1.627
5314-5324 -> 1.687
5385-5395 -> 1.675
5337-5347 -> 1.778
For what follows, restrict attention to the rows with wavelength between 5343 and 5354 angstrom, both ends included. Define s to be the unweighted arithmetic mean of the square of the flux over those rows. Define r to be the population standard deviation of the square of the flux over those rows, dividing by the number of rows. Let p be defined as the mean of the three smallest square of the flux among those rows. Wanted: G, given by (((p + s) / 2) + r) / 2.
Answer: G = 5.0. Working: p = 6.1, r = 2.7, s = 8.5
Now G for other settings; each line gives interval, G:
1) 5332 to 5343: 5.3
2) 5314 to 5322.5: 4.8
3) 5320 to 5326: 5.7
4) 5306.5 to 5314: 4.7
